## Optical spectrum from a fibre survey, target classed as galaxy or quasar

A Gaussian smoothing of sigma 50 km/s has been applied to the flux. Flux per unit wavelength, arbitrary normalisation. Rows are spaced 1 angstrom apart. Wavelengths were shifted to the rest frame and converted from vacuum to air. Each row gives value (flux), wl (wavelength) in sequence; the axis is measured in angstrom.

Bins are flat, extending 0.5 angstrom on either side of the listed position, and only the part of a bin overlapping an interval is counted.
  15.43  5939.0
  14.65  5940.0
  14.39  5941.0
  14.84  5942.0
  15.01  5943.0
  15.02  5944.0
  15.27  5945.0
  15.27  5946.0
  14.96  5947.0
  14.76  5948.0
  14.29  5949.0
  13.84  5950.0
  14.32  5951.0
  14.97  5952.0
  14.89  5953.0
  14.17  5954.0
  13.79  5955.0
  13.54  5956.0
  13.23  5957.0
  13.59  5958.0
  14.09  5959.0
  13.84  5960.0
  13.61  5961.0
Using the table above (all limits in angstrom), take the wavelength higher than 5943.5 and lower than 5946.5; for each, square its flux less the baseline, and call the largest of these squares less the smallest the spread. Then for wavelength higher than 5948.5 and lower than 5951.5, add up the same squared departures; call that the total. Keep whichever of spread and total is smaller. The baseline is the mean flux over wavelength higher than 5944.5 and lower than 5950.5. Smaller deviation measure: 0.21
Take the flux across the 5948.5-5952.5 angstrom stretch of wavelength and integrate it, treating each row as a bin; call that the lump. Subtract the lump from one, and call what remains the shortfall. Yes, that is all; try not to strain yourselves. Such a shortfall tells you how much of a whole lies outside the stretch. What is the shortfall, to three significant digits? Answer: -56.4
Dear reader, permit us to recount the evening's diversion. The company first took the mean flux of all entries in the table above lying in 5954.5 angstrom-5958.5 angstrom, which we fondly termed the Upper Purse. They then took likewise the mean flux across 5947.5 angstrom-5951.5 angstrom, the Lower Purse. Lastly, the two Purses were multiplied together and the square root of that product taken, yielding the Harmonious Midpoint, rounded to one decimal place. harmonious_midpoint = 13.9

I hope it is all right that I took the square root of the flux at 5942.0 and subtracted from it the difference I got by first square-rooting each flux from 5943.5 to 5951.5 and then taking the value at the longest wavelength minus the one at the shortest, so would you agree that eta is 3.94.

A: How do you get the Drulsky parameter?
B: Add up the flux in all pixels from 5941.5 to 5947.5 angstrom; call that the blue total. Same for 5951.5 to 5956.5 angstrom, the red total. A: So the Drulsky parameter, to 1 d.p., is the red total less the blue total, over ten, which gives -1.9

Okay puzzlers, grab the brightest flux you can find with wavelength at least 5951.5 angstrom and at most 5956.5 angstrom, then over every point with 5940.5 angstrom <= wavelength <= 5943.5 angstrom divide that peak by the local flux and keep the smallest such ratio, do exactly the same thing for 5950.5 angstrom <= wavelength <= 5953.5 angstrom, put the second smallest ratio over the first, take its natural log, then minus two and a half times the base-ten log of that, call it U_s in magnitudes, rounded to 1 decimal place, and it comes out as 6.4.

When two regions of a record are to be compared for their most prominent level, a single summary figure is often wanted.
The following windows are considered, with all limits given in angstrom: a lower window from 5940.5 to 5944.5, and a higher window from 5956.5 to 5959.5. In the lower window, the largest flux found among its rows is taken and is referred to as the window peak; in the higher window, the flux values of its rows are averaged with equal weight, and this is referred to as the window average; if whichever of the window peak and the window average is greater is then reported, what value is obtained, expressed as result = 15.0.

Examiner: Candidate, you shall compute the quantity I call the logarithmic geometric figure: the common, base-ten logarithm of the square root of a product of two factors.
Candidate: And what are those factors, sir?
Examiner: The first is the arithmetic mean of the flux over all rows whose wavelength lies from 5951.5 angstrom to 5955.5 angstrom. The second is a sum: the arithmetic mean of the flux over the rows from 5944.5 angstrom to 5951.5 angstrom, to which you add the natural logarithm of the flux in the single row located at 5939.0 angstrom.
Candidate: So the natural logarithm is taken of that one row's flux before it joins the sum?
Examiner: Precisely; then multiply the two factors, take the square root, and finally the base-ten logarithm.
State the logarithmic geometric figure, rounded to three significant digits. 1.20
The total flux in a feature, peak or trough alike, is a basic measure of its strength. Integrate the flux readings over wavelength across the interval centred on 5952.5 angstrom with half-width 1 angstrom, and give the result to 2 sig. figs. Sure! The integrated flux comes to 30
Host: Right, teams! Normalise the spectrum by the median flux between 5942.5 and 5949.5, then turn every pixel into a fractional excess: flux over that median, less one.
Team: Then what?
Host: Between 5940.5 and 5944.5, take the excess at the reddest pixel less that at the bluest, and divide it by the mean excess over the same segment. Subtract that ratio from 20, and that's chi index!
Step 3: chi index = 23.2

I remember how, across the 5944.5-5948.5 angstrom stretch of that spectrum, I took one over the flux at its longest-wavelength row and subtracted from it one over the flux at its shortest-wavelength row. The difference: 0.0023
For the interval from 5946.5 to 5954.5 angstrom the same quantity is 0.0037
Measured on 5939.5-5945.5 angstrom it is -0.0028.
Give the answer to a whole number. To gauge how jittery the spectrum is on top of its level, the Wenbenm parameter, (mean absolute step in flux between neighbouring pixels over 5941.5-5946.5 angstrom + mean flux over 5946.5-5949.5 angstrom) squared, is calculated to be 218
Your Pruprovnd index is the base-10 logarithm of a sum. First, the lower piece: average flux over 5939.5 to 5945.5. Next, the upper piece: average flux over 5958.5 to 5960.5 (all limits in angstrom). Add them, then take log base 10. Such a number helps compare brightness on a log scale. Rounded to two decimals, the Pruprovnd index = 1.46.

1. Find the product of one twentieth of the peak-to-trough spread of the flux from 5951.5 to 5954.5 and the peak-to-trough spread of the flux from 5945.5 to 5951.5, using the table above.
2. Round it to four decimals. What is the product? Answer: 0.0572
